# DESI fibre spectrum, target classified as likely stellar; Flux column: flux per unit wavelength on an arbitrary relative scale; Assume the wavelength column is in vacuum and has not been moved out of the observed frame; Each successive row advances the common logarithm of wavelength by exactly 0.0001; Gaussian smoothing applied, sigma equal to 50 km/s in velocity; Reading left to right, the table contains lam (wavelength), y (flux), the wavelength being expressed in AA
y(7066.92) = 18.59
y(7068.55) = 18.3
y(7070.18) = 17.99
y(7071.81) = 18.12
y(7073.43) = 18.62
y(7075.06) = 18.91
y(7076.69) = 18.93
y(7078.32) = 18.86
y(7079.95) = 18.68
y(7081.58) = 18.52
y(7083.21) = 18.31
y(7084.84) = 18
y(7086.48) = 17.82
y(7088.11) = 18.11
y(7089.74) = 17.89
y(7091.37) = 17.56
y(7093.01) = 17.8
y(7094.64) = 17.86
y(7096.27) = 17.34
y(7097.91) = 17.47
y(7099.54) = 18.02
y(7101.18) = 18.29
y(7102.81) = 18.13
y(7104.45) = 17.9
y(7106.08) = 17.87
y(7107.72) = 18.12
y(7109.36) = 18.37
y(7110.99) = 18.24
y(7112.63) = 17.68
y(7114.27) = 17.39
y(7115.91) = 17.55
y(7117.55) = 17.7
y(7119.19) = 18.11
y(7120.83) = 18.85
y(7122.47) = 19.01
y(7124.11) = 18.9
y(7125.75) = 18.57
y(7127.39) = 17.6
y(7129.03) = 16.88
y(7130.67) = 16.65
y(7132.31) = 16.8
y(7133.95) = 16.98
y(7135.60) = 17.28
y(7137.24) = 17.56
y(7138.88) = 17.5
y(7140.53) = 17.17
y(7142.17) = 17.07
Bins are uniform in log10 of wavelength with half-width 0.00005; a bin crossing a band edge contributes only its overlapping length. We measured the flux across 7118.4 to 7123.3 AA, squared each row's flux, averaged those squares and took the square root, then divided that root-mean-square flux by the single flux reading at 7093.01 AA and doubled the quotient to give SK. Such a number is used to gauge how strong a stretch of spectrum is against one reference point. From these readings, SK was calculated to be 2.10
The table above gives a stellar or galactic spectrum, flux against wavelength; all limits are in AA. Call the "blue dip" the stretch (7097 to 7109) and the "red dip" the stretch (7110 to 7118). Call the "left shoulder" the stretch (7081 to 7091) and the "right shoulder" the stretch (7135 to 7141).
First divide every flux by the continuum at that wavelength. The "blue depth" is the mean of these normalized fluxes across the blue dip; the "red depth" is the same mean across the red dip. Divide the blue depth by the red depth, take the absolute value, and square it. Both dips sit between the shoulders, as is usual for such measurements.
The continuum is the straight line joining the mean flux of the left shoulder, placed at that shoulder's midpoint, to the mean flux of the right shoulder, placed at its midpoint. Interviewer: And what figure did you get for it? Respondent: 1.01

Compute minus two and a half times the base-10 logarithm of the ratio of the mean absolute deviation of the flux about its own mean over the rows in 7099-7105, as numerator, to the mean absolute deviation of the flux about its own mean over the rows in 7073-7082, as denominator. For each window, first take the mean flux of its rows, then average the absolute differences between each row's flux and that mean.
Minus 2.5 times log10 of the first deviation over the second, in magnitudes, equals 0.2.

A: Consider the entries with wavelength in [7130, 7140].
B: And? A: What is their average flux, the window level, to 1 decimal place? 17.1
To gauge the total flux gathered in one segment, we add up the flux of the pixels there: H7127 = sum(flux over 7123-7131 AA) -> 88.6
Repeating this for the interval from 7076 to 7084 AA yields 93.3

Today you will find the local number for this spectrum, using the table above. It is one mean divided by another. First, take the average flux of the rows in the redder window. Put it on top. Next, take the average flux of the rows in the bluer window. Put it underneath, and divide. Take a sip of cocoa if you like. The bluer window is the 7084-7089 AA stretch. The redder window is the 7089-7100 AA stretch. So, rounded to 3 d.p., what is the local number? 0.985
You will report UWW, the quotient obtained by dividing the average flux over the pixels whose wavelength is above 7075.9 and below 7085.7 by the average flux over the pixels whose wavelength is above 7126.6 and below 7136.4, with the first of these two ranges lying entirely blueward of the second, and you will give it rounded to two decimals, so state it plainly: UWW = 1.09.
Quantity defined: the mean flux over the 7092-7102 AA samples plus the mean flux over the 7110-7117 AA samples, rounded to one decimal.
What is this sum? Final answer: 35.5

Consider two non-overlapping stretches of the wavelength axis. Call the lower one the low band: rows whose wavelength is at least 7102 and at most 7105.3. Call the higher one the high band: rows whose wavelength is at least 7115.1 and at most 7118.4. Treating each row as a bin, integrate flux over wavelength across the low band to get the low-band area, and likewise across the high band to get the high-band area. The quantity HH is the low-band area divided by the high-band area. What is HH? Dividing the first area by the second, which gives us 1.02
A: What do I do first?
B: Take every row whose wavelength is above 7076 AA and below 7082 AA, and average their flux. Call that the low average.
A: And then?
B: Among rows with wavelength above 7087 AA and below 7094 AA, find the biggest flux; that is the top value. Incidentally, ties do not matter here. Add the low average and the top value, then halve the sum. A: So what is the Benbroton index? 18.43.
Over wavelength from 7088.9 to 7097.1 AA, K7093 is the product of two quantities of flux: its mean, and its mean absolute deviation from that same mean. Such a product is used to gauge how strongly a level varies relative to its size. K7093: 3.4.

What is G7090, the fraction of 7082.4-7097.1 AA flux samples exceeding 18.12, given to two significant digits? 0.11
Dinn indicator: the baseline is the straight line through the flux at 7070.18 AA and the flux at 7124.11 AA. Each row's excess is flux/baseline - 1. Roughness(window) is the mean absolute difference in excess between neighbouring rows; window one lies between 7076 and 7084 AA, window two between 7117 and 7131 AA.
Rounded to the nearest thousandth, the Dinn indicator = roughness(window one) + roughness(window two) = 0.035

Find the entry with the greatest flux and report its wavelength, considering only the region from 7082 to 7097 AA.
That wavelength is 7083.21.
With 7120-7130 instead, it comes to 7122.47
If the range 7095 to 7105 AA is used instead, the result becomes 7101.18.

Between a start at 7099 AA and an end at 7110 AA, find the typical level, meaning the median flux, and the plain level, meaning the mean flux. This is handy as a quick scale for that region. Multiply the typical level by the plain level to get 328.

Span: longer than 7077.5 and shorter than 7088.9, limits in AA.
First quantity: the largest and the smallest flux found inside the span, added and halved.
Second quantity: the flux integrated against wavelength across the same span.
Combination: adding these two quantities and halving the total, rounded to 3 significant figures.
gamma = 114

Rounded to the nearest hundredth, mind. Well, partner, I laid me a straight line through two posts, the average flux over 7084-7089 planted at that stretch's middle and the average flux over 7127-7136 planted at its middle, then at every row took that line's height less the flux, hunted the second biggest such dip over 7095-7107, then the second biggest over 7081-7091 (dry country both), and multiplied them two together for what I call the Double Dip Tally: 0.00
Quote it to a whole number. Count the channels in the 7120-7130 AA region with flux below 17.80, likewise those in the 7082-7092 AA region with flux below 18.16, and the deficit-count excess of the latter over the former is 3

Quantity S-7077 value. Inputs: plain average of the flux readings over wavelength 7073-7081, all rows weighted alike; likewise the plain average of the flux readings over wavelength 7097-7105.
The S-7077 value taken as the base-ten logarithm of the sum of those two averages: 1.565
